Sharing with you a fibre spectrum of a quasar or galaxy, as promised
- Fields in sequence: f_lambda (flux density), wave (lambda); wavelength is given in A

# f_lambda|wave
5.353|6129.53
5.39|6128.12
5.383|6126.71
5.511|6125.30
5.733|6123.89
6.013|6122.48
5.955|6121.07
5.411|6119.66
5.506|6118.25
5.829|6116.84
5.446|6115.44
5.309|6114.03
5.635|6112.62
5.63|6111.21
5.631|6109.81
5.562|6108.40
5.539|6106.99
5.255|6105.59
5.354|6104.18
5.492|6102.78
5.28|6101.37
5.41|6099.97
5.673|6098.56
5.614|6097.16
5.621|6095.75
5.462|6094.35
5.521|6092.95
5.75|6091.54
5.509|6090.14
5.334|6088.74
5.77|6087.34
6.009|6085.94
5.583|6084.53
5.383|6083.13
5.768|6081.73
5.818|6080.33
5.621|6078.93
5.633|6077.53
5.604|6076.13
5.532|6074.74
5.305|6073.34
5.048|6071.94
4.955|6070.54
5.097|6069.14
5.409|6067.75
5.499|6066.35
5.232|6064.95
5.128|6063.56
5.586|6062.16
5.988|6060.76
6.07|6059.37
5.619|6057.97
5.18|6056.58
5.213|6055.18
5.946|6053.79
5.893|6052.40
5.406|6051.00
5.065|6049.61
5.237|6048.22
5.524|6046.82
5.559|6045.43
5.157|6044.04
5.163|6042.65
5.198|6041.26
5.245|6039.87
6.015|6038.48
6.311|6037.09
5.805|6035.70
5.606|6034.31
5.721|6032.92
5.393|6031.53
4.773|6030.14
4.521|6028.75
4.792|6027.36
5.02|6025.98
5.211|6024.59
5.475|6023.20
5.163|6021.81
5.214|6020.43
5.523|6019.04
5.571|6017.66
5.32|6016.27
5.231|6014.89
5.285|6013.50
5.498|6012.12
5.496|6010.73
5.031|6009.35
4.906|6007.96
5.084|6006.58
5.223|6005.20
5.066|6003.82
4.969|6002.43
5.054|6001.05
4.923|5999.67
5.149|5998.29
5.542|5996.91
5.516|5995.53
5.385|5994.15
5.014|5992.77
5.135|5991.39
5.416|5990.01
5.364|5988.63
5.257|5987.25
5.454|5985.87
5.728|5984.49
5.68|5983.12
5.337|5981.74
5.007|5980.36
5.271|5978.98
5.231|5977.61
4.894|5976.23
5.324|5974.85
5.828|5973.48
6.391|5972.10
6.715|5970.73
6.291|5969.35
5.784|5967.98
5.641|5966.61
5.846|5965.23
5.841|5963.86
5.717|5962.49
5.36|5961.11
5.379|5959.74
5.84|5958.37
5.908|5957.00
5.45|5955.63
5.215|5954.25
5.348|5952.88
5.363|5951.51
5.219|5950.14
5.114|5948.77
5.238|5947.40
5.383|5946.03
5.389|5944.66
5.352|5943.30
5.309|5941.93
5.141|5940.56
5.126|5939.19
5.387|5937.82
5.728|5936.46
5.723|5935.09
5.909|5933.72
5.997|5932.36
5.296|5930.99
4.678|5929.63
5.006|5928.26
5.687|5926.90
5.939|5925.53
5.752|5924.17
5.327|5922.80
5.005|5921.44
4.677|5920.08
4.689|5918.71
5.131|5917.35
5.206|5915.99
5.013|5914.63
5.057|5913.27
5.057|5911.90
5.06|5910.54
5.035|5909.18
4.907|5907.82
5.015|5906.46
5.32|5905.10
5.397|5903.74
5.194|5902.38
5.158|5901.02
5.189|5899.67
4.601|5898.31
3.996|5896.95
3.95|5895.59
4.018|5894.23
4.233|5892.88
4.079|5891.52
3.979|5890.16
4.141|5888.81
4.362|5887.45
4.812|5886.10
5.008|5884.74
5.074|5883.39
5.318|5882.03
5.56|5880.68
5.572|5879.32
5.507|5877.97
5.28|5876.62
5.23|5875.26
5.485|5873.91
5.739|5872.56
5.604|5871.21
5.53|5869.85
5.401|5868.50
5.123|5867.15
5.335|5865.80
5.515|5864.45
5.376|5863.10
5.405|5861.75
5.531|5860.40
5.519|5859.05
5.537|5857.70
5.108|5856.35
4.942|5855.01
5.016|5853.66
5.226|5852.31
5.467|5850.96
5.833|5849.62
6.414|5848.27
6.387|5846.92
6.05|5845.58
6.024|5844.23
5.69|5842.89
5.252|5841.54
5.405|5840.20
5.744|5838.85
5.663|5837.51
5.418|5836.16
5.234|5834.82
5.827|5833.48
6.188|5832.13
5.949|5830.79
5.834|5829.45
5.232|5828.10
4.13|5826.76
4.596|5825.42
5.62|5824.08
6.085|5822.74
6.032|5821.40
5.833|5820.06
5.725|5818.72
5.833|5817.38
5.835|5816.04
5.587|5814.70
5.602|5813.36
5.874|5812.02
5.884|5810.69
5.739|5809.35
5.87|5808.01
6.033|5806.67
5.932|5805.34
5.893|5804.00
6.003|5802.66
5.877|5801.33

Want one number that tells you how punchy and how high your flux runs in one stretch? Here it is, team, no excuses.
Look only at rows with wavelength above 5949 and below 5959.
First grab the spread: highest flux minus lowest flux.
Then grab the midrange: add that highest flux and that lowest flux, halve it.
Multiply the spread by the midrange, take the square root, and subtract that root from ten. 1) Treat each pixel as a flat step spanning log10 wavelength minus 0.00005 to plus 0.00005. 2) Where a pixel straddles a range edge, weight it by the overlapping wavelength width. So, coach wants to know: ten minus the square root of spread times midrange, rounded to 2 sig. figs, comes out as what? 8.0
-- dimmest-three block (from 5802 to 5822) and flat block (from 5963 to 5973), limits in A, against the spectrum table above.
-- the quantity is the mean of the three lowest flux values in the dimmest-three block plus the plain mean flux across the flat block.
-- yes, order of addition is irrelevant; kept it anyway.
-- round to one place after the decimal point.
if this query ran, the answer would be 11.7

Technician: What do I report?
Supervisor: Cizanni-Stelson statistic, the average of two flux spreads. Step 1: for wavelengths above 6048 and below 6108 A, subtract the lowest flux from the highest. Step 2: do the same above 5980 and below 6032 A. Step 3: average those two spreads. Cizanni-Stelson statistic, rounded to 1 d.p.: 1.2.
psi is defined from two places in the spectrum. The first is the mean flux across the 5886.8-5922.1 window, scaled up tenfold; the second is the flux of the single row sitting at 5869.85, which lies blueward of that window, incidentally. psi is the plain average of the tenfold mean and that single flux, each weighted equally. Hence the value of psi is 27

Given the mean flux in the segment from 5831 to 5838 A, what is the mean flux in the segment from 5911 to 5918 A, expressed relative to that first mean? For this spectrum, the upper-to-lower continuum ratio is 0.90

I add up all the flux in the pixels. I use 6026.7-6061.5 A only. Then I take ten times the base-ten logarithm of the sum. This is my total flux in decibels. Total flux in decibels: 21.3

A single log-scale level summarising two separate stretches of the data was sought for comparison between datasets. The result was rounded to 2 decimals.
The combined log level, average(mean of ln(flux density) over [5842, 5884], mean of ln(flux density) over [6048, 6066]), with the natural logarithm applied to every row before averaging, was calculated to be 1.70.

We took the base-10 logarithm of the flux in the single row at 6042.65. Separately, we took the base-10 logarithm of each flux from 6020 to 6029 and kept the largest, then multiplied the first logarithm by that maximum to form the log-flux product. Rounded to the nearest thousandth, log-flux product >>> 0.526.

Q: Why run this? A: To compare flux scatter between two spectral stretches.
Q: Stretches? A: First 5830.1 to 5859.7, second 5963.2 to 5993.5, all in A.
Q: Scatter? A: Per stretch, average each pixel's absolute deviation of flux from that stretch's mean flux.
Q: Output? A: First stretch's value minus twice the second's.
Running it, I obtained -0.40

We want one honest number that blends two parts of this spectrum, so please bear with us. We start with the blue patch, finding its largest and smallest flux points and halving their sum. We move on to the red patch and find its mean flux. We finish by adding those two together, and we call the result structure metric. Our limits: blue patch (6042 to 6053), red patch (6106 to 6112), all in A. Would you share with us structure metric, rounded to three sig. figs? 11.1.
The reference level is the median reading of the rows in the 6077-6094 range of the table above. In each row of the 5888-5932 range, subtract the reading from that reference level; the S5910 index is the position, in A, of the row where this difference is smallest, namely 5925.53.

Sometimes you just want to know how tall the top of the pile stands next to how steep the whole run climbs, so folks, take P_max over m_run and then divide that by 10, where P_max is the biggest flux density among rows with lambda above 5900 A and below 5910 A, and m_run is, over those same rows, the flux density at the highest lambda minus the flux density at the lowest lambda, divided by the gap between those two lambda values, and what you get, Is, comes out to -36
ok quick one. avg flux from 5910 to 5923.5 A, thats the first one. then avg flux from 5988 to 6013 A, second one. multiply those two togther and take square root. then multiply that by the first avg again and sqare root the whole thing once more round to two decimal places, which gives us 5.07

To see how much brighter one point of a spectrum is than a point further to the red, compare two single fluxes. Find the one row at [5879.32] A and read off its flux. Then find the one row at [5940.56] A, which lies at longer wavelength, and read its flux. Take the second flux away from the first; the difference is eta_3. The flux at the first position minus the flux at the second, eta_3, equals 0.4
